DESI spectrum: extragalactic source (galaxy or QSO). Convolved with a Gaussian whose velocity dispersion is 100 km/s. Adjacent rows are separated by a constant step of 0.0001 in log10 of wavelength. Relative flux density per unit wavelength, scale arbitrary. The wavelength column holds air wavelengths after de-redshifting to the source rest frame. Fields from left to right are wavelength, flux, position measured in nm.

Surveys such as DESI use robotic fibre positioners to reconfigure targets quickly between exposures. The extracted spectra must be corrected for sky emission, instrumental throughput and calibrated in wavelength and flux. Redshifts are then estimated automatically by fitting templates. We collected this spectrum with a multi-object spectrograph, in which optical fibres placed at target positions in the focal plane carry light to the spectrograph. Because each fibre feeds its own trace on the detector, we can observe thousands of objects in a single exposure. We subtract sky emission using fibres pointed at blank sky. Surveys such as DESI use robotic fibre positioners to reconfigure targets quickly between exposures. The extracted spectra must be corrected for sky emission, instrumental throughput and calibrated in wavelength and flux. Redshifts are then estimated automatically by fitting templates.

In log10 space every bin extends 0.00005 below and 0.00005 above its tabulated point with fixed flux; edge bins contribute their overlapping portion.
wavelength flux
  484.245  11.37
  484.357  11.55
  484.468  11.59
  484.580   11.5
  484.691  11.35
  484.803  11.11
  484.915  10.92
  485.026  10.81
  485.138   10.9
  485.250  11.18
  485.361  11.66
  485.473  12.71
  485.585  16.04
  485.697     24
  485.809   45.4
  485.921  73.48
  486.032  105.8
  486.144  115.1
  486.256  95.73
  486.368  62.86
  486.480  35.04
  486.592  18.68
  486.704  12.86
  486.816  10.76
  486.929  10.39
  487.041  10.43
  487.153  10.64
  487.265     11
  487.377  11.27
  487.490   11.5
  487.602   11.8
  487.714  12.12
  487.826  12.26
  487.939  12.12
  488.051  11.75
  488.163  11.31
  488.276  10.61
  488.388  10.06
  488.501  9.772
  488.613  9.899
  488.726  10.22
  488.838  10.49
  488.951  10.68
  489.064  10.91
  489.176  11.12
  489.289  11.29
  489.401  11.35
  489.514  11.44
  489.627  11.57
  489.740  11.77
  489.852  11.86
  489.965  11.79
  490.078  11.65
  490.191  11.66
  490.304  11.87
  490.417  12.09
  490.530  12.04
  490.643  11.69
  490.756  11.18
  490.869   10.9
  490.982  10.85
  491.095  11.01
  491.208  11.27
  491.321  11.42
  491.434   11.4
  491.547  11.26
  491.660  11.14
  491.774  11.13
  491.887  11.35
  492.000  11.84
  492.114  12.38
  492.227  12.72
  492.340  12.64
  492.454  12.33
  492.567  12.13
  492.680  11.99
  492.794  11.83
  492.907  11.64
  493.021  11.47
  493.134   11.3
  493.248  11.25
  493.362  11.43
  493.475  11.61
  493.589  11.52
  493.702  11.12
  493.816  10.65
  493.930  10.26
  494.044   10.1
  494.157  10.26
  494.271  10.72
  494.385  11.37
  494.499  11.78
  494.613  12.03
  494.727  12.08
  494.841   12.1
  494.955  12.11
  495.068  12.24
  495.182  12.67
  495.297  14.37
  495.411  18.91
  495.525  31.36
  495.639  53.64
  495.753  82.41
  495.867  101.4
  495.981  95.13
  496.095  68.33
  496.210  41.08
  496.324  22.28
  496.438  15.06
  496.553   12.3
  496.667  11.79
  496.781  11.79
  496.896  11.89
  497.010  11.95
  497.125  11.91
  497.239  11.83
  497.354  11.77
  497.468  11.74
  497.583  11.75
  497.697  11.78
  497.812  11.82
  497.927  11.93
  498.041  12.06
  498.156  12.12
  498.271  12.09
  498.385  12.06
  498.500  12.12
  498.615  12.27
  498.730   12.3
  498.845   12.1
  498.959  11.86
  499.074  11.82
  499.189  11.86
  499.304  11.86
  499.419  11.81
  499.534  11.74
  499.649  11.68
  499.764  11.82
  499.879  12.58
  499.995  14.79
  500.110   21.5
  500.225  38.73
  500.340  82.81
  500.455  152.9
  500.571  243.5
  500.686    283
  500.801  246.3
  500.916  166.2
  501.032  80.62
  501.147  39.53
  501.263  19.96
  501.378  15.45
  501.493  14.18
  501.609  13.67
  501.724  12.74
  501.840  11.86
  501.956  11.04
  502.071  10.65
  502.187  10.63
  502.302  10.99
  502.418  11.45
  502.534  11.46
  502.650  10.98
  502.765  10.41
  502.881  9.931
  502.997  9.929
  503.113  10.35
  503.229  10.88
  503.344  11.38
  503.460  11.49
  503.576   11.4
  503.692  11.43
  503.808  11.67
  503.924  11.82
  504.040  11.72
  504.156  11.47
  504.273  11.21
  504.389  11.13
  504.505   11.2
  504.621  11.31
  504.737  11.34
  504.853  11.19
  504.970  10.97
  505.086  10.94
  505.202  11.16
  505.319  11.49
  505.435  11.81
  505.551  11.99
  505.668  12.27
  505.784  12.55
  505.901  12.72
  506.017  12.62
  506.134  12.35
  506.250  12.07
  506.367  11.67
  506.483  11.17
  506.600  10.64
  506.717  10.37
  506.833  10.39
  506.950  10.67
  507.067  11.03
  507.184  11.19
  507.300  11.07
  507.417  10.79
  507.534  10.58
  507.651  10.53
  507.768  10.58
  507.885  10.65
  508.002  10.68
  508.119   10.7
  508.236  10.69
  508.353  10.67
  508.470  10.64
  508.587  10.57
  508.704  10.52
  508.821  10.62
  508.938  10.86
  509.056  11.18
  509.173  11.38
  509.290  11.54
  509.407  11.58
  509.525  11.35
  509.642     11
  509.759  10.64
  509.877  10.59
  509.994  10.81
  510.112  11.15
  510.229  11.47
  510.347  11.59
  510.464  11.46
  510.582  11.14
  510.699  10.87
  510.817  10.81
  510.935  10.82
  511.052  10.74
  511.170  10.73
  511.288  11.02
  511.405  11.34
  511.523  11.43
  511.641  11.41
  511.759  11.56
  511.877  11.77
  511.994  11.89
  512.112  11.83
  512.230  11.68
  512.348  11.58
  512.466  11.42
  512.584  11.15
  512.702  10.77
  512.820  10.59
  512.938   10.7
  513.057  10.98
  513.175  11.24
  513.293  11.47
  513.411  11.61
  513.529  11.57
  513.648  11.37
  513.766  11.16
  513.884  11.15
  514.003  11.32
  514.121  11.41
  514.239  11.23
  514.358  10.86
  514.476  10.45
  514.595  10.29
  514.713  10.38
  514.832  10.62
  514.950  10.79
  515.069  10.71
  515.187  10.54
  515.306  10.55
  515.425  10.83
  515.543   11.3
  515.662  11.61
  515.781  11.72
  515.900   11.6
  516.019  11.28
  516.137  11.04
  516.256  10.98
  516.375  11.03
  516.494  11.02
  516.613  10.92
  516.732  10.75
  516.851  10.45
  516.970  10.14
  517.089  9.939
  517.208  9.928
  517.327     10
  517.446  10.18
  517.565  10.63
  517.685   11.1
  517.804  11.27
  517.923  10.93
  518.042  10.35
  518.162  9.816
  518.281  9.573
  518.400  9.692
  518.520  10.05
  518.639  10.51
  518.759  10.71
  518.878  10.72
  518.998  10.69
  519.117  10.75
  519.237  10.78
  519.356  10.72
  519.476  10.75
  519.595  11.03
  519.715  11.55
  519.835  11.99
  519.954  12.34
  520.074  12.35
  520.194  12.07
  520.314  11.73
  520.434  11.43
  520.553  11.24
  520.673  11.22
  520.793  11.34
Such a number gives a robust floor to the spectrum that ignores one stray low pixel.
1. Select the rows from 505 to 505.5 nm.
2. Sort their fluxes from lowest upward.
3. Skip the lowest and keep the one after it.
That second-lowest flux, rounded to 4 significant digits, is 11.16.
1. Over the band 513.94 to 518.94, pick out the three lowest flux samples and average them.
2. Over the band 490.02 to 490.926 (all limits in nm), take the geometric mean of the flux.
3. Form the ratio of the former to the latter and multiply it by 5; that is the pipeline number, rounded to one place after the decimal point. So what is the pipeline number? 4.2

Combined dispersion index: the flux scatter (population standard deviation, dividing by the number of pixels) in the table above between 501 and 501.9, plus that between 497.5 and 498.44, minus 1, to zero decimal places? 21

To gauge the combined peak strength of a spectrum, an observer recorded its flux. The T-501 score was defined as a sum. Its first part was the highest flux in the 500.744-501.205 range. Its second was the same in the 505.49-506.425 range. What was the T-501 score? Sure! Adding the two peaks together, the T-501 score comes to 259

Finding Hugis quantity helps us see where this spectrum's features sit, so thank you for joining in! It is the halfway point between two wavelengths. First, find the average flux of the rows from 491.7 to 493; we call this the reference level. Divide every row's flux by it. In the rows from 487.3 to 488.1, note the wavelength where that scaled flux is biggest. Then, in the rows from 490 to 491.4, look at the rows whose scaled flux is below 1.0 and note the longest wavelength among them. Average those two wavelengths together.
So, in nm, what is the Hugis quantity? 489.57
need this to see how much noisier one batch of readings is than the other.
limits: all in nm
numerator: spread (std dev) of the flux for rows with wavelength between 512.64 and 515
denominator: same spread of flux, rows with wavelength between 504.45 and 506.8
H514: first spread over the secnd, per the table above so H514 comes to 0.60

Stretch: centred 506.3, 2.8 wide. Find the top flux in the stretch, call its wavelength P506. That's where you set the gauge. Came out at 505.901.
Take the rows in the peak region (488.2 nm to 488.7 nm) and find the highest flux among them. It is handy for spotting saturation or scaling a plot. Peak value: 10.61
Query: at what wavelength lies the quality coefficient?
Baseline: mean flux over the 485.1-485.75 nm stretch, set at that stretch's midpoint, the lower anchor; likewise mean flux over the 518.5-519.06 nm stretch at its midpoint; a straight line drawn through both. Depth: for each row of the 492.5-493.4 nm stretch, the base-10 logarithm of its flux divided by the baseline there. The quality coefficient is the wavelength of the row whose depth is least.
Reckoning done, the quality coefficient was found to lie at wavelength 493.248 nm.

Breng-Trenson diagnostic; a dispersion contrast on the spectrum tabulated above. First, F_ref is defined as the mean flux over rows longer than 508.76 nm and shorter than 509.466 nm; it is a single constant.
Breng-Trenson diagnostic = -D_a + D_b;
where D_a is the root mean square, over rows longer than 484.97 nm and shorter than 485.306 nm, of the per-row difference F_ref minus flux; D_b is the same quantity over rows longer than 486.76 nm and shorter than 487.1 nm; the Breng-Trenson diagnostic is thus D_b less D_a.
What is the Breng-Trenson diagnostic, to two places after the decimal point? 0.41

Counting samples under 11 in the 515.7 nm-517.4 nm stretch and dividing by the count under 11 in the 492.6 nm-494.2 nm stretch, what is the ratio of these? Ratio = 2.00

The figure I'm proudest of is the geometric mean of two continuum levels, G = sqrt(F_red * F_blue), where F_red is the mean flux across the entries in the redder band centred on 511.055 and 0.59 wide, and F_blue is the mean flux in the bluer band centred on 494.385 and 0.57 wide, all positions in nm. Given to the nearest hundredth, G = 11.03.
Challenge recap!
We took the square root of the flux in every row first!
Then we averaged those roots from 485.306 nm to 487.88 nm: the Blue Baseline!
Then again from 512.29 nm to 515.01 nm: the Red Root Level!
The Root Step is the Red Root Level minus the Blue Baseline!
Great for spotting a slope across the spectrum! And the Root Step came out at -1.8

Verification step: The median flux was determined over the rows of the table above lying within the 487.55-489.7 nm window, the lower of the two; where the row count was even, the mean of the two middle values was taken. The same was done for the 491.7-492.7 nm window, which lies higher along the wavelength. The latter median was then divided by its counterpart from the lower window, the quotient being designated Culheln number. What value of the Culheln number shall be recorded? 1.07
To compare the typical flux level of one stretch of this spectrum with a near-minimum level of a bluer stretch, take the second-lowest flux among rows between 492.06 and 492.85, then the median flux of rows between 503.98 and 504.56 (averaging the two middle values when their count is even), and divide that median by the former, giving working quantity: 0.93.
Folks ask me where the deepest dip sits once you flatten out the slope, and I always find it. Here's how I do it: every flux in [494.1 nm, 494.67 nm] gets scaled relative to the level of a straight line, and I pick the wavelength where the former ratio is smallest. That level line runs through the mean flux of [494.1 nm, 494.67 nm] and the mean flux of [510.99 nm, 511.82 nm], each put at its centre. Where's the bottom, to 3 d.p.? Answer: 494.157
